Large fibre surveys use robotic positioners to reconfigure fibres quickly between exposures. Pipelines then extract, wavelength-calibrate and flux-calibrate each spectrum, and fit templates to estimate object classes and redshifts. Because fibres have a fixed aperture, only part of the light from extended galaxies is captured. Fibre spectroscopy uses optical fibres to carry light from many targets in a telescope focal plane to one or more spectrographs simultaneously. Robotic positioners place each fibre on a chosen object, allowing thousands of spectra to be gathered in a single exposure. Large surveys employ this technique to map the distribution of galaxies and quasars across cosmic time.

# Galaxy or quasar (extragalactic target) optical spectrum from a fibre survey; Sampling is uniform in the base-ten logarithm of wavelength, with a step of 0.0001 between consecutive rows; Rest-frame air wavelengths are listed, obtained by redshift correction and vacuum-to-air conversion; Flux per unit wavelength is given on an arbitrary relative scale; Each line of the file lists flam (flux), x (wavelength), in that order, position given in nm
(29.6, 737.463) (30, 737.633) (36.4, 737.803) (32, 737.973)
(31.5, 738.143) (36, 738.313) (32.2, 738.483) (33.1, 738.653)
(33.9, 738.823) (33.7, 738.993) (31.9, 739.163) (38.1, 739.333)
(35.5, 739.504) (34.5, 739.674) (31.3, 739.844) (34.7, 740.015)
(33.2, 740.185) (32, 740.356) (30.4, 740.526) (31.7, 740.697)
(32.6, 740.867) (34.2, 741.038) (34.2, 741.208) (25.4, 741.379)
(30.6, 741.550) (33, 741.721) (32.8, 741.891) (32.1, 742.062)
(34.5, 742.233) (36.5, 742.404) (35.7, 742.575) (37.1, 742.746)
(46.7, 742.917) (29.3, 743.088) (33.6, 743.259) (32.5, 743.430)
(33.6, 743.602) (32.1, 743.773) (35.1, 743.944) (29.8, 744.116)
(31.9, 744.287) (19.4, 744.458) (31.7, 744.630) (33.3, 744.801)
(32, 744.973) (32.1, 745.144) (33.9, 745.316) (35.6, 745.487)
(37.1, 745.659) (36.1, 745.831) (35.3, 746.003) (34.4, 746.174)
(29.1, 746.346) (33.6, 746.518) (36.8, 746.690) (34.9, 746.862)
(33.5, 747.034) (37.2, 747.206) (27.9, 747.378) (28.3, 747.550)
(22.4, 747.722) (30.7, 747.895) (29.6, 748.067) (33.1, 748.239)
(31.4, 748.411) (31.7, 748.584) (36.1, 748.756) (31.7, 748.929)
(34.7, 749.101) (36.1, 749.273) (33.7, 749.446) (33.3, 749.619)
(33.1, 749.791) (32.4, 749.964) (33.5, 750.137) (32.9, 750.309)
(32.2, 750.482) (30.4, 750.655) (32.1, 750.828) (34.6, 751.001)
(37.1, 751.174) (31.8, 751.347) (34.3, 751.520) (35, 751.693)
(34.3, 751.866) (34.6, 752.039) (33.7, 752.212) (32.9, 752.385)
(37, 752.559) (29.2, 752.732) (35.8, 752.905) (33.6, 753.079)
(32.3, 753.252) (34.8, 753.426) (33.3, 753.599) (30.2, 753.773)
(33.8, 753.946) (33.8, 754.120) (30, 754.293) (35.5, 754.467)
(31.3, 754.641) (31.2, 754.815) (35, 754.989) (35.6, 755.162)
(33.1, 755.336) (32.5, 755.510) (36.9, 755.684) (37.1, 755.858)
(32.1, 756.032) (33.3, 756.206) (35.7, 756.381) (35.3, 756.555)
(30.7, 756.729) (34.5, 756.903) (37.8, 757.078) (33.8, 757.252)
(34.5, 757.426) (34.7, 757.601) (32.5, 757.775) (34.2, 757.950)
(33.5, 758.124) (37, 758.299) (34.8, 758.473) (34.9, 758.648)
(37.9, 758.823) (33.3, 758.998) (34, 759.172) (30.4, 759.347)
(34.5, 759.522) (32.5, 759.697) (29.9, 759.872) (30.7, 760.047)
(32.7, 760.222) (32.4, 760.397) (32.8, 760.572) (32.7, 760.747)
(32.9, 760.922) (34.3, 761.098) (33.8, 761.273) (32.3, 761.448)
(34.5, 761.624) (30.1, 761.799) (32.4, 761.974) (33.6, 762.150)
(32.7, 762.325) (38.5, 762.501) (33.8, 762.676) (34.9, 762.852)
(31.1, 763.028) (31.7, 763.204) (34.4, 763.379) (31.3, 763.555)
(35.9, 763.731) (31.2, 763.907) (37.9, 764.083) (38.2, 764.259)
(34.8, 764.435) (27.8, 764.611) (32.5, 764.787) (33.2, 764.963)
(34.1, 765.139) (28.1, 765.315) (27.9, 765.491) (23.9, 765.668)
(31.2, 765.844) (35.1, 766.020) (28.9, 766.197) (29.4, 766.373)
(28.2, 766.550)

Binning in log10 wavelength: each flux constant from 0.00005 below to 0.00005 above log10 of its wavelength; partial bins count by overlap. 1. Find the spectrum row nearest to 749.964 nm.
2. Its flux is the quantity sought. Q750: 32.4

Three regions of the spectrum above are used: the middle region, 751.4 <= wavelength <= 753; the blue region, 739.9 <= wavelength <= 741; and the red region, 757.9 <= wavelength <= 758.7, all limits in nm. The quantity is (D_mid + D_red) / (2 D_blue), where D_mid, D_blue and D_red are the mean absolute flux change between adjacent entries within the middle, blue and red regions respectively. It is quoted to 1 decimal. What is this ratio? 1.7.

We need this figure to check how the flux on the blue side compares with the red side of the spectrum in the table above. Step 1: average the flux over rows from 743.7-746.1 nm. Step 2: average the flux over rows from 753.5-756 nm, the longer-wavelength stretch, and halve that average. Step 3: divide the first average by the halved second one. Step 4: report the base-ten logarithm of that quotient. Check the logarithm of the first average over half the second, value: 0.288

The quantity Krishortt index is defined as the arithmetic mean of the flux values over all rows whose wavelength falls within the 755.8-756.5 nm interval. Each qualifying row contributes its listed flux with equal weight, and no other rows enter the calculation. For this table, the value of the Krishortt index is 34.5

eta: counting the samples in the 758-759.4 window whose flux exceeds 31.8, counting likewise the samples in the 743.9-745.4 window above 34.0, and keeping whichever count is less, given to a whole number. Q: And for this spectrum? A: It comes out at 1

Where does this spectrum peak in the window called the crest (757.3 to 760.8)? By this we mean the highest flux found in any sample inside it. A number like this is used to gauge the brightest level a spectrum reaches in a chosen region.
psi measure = 37.9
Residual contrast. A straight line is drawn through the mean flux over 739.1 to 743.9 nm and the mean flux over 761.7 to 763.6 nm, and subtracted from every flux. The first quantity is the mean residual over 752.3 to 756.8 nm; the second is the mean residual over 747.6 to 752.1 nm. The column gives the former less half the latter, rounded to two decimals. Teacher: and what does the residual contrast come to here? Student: 0.54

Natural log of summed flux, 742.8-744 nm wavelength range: 5.5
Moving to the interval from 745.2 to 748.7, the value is 6.5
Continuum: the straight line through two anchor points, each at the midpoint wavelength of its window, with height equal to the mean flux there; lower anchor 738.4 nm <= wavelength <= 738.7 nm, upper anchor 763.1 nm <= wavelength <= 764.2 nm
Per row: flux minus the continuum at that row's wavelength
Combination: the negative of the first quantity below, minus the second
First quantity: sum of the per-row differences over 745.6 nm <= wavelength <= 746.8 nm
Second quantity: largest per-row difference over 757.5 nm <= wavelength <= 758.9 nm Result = -15.9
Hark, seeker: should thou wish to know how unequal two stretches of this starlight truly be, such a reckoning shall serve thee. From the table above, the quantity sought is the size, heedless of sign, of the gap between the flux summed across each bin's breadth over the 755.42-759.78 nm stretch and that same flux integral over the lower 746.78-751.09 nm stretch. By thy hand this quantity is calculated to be 10.5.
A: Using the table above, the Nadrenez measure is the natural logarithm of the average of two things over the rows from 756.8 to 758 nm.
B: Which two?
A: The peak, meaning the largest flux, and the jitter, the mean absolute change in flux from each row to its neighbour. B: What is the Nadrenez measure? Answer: 2.99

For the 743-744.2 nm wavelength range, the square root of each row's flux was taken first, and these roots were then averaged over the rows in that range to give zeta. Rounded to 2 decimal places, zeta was 5.68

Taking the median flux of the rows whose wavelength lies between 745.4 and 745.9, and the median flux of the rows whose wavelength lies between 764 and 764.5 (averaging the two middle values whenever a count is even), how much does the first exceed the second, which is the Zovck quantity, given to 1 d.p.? -1.8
